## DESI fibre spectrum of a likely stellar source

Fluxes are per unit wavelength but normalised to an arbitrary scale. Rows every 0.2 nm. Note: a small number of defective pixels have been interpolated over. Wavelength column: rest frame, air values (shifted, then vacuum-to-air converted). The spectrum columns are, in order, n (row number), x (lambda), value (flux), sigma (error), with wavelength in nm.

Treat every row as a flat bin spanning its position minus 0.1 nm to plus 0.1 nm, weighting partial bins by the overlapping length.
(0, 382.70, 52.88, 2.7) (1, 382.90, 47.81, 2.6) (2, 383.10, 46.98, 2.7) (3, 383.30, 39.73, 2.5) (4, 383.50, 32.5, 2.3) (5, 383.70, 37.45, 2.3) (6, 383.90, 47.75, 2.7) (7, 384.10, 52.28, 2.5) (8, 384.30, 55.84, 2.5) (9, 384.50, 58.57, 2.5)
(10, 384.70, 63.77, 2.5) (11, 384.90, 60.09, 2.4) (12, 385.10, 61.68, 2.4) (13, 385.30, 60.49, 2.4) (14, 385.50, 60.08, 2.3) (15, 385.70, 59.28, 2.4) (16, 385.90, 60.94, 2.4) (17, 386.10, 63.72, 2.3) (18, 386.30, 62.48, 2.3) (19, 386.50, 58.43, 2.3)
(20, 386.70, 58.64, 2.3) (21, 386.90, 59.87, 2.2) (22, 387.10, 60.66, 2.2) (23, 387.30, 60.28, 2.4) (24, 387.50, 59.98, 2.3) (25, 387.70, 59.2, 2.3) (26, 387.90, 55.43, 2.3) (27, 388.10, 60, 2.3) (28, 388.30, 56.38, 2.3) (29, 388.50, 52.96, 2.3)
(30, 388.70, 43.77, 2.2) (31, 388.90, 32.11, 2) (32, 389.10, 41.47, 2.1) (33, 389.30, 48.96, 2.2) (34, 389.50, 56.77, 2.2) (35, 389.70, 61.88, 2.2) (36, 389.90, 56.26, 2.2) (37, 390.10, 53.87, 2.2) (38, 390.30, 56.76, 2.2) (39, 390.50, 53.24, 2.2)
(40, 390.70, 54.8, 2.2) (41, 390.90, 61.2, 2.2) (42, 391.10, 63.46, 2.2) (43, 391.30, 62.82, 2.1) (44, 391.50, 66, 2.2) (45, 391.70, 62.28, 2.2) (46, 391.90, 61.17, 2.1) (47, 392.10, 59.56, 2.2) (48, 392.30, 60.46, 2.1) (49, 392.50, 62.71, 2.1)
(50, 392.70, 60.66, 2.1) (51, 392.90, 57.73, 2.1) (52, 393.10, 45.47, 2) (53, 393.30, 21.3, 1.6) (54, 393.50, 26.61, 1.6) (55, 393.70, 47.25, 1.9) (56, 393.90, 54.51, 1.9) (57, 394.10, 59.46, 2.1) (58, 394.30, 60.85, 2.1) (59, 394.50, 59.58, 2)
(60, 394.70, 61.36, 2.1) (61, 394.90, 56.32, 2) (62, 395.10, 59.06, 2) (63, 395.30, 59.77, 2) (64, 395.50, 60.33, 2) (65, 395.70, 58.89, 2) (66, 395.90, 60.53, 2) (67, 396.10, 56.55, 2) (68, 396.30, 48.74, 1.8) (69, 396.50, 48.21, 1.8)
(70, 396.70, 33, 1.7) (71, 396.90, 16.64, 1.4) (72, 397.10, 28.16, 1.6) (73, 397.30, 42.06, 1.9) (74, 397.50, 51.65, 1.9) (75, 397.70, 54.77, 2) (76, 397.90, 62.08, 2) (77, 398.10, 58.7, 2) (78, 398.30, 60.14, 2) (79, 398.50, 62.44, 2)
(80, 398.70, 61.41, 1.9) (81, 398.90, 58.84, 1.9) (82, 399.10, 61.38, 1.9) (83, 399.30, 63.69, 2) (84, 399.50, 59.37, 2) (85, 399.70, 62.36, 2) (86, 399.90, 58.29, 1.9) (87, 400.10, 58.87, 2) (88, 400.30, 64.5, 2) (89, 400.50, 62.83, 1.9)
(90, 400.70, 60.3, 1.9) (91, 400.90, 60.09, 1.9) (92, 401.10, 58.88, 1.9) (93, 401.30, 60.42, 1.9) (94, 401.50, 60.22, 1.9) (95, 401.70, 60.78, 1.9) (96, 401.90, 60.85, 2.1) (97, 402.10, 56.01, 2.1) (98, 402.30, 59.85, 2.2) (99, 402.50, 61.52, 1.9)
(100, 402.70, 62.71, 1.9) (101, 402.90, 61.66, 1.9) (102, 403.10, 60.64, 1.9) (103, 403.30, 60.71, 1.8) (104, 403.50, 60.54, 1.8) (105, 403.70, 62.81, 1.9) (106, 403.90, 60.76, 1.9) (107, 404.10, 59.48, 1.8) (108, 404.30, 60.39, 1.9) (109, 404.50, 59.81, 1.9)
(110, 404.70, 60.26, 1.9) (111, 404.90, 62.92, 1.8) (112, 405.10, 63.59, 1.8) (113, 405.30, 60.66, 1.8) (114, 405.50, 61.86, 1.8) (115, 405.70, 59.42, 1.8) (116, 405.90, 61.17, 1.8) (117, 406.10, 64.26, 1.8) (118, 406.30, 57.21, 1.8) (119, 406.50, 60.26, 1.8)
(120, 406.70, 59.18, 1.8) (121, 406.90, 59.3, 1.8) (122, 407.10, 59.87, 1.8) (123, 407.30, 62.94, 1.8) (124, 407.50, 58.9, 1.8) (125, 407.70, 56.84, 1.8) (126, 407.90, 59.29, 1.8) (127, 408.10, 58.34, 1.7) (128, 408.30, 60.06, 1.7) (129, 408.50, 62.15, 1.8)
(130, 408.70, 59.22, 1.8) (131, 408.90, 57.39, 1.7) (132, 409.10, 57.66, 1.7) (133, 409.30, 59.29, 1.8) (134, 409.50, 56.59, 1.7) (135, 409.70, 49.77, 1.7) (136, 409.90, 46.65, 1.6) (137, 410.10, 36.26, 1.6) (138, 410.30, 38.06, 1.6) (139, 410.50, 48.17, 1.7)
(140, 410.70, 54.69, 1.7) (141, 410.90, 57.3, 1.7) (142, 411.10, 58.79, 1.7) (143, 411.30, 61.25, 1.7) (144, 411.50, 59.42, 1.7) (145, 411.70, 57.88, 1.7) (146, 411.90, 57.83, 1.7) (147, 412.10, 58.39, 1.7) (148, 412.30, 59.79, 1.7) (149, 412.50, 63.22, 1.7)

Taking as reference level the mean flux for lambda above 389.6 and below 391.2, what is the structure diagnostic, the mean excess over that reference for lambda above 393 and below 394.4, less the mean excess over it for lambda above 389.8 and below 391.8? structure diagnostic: -14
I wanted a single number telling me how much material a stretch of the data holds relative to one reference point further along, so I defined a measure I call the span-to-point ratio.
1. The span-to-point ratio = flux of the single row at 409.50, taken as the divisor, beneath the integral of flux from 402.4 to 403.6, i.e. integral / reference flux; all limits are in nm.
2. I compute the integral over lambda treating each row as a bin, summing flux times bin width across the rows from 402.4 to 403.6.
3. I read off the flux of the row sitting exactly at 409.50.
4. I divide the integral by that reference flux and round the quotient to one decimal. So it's 1.3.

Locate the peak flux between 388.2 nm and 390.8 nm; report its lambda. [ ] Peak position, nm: 389.70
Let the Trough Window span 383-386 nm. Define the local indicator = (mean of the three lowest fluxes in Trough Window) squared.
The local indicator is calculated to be 1337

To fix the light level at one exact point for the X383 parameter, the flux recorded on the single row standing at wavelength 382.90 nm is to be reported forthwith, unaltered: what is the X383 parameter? 47.81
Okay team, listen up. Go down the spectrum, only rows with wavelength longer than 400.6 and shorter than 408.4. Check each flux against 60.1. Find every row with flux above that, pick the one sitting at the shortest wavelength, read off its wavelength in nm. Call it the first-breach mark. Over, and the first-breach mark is 400.70 nm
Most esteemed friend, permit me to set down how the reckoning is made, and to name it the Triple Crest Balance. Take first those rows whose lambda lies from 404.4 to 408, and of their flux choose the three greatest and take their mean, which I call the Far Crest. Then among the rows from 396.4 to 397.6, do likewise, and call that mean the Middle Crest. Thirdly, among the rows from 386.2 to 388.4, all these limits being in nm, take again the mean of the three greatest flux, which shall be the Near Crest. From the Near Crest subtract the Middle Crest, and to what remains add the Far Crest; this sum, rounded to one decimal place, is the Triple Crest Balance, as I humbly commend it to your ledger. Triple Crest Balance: 77.4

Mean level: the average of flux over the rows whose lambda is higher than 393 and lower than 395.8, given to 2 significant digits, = 52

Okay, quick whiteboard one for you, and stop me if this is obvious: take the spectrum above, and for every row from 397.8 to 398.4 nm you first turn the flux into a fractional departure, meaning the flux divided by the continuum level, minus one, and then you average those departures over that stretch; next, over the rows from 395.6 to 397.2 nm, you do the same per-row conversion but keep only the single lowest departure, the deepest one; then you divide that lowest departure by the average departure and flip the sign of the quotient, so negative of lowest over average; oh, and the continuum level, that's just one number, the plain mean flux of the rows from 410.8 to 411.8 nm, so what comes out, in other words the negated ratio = 31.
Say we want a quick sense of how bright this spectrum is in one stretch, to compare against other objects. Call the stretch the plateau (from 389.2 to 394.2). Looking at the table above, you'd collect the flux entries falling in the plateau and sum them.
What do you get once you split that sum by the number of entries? 55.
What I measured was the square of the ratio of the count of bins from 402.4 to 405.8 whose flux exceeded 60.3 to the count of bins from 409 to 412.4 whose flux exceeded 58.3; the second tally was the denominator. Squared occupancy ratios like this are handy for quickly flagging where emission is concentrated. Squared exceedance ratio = 4.7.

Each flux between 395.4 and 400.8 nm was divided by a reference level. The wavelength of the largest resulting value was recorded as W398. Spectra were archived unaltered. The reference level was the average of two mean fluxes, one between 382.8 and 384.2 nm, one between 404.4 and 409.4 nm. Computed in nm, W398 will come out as 400.30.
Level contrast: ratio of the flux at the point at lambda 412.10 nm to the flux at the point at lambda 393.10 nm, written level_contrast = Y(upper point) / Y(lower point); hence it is 1.28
